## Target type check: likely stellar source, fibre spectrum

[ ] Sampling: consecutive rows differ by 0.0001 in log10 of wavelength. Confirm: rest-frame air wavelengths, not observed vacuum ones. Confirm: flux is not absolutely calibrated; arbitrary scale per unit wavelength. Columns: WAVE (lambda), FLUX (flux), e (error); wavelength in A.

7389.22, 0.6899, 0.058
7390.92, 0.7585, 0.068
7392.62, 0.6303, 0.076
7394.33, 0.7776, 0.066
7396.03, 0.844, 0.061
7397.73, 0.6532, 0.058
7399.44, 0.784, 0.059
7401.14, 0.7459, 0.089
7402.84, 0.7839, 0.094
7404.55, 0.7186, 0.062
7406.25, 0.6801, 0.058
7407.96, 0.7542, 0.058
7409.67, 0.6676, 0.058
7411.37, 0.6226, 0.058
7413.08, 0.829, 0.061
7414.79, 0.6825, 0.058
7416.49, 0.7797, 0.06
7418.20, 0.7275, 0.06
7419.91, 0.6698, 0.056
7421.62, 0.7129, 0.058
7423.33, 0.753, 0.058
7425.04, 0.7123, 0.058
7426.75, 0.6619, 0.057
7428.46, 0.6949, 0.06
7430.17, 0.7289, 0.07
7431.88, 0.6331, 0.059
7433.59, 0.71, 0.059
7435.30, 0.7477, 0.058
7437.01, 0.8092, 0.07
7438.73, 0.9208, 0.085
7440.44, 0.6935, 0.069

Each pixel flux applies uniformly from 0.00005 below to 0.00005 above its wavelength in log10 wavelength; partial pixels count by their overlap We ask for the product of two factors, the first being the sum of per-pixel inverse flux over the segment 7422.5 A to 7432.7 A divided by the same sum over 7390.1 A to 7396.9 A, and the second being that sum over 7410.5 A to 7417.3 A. 8.9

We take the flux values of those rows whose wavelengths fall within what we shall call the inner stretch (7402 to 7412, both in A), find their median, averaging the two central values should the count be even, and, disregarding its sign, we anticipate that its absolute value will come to 0.699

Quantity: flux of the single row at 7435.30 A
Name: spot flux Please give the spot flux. 0.7477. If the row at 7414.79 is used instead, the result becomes 0.6825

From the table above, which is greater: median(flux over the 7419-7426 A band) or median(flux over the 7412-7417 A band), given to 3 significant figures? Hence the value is 0.780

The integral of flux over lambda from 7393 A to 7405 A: 9.0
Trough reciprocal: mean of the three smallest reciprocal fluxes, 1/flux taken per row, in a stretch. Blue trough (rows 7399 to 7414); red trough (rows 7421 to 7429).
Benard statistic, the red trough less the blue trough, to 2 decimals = 0.13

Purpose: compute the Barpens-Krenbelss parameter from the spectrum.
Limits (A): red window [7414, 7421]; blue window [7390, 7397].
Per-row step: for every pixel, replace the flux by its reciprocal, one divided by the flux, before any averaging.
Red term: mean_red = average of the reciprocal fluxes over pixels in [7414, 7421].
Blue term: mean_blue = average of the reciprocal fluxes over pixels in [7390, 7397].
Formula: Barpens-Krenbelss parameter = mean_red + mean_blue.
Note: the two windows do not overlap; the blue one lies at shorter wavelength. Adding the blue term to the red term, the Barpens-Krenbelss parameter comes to 2.75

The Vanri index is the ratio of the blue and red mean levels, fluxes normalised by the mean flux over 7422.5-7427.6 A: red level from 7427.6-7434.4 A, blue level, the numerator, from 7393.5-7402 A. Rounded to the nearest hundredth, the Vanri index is 1.10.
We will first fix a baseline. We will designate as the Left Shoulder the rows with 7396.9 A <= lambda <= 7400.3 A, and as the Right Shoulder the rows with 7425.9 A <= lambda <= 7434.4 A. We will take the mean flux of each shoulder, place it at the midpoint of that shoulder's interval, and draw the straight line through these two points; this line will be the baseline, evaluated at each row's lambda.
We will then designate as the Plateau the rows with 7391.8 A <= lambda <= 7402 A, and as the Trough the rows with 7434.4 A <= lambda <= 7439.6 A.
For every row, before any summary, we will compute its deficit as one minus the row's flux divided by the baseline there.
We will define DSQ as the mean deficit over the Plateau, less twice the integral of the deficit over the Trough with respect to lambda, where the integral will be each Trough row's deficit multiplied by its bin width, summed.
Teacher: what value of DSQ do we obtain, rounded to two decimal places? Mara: 2.21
